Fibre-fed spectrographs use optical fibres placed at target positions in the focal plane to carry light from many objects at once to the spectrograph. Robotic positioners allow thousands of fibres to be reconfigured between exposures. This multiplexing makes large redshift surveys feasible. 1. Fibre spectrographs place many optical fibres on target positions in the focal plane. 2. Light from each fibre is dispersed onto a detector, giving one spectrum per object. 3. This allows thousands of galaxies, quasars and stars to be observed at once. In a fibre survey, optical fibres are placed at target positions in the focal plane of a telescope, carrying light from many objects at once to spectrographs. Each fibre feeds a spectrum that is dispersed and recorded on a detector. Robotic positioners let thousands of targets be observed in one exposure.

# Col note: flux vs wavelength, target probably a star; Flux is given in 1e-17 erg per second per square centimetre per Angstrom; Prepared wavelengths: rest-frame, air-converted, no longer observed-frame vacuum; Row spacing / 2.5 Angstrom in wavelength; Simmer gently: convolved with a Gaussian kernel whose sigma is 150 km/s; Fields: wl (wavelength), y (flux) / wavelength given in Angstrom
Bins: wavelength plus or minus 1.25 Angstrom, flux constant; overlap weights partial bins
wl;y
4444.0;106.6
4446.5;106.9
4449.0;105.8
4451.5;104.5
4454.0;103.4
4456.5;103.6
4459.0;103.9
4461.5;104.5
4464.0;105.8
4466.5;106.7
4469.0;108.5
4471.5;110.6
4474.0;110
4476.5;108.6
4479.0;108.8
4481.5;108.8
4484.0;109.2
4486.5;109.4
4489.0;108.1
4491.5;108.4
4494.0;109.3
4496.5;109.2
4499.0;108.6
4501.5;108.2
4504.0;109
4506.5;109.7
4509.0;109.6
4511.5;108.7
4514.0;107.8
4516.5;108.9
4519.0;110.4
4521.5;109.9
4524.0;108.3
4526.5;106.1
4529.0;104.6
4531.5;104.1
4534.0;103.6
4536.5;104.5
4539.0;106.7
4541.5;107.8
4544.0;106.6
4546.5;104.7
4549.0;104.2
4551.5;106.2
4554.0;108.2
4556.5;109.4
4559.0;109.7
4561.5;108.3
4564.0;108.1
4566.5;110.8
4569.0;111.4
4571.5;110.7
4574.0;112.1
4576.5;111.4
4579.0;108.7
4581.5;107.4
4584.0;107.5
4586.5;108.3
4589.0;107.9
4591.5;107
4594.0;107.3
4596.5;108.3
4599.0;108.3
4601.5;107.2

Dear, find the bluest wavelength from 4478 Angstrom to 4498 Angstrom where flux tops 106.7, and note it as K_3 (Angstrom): 4479.0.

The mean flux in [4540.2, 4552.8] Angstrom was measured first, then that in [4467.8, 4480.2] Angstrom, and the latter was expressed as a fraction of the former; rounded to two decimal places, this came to 1.03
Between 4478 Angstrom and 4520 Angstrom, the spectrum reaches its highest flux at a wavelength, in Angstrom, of 4519.0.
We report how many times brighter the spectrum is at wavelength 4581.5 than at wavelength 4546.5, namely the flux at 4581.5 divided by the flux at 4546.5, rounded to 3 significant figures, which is 1.03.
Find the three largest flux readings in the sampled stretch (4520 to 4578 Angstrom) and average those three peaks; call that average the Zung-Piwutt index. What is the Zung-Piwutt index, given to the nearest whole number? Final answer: 112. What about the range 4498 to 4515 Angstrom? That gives 109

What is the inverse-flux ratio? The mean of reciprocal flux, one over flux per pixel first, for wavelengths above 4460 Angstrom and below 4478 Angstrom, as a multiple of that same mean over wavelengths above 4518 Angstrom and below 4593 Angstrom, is 1.00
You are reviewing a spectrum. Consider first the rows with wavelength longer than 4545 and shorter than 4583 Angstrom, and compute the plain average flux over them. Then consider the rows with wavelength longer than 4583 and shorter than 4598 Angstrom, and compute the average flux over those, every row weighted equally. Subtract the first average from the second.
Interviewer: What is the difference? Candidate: -1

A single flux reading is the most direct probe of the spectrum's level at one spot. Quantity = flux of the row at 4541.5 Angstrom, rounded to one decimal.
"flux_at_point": 107.8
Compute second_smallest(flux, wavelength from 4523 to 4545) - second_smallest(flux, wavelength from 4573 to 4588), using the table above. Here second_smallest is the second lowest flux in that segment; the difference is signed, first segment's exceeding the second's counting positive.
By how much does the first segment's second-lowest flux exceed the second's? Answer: -3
